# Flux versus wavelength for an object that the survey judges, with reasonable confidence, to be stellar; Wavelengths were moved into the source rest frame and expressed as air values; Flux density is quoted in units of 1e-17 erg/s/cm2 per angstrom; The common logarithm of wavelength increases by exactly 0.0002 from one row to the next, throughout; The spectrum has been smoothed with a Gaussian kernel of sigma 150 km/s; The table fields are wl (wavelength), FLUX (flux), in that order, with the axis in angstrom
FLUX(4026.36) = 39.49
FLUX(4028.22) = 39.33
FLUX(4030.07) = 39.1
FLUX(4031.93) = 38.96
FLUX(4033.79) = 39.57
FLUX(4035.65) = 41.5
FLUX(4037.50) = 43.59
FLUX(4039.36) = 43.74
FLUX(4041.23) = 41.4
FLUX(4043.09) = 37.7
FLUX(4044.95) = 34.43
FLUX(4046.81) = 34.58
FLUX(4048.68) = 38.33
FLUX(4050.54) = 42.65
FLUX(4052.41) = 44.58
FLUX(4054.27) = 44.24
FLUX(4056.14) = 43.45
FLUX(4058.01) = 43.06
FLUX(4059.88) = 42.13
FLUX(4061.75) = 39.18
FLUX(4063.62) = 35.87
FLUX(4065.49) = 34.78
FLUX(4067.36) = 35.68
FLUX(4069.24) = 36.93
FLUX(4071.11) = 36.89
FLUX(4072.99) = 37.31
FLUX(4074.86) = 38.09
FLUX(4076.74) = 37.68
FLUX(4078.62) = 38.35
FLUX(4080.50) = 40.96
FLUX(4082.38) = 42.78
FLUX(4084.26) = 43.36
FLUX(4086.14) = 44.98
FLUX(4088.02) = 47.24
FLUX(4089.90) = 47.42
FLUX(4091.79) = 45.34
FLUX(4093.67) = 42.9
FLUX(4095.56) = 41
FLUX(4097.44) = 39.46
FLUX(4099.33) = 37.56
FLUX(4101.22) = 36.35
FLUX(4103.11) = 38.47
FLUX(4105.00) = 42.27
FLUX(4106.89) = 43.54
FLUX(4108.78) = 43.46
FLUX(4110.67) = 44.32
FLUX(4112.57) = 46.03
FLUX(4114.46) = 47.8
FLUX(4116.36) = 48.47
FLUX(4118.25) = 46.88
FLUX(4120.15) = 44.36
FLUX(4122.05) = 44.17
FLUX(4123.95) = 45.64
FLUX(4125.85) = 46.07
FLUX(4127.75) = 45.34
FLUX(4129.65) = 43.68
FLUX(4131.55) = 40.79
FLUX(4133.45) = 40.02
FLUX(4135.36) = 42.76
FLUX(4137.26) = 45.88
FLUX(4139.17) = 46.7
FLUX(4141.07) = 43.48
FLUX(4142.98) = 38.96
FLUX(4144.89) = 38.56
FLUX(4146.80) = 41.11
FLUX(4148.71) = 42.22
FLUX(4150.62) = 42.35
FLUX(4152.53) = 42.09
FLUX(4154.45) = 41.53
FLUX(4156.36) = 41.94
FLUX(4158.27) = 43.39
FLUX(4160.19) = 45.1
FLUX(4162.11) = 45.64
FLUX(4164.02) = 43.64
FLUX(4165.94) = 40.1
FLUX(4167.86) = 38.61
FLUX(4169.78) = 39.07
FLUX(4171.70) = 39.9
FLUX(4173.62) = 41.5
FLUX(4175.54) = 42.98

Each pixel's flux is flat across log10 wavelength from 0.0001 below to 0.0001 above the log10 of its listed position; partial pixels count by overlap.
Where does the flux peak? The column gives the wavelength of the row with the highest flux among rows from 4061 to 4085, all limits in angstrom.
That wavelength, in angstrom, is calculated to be 4084.26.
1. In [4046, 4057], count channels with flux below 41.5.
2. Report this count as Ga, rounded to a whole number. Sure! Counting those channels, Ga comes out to 2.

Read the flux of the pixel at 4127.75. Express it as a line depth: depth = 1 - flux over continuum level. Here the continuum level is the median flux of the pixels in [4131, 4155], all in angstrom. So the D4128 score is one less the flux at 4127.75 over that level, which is -0.08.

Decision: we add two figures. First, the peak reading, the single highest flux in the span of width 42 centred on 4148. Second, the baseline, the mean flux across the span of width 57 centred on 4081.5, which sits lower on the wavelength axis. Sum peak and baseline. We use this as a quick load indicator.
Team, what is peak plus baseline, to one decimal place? 87.4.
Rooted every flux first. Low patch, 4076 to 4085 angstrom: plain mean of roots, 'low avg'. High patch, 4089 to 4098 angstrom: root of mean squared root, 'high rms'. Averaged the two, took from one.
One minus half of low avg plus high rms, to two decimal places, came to -5.47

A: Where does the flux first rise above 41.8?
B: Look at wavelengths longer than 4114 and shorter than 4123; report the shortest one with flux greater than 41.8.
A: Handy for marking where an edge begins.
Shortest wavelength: 4114.46 angstrom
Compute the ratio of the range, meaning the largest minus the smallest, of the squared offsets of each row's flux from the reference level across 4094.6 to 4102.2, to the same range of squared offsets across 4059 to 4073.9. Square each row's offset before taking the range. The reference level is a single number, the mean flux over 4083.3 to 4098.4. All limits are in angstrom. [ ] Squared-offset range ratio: 0.61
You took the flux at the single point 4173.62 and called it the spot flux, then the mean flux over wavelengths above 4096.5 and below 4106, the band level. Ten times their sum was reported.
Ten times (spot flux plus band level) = 803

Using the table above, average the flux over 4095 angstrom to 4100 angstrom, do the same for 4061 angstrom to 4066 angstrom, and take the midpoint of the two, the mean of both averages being 38.0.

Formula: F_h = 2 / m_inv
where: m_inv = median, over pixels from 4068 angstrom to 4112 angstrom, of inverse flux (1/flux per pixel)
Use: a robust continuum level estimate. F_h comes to 82.0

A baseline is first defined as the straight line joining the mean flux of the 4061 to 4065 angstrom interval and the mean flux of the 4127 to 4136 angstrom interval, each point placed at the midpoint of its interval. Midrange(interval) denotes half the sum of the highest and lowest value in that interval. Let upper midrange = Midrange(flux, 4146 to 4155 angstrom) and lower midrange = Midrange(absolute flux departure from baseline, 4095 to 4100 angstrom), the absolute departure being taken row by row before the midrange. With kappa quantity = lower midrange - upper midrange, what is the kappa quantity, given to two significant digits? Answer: -40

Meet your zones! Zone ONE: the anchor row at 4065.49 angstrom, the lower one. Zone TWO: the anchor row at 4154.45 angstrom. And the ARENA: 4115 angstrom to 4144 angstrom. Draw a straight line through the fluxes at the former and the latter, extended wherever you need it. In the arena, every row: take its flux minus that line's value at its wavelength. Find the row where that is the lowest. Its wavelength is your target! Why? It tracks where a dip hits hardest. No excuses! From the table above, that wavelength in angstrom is 4142.98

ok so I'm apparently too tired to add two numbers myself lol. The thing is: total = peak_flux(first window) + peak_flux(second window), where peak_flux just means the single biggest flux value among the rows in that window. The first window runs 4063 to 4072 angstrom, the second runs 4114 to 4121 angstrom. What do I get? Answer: 85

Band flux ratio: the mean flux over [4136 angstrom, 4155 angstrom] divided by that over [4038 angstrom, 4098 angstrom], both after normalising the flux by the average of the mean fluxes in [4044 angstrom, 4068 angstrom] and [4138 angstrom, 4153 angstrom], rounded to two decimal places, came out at 1.04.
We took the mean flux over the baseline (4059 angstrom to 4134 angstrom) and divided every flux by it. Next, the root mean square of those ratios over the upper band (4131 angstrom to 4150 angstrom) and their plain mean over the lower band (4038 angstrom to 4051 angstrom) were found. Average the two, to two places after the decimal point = 0.97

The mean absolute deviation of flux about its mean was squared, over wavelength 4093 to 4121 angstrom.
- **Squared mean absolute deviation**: 8.6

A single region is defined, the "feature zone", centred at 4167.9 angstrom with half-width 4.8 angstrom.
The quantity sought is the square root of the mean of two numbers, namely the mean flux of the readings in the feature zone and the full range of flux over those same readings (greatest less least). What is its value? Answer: 4.76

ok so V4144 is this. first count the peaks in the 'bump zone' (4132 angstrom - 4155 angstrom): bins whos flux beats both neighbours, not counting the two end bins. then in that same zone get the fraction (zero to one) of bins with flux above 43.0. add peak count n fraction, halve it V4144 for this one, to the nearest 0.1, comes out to 1.1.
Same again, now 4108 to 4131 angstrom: 1.5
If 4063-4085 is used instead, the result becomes 1.0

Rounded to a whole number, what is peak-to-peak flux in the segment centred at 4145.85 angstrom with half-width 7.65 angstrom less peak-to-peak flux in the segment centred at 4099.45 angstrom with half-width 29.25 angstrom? -4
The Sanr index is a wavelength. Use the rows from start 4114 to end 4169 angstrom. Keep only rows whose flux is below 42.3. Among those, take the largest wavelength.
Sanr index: 4167.86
